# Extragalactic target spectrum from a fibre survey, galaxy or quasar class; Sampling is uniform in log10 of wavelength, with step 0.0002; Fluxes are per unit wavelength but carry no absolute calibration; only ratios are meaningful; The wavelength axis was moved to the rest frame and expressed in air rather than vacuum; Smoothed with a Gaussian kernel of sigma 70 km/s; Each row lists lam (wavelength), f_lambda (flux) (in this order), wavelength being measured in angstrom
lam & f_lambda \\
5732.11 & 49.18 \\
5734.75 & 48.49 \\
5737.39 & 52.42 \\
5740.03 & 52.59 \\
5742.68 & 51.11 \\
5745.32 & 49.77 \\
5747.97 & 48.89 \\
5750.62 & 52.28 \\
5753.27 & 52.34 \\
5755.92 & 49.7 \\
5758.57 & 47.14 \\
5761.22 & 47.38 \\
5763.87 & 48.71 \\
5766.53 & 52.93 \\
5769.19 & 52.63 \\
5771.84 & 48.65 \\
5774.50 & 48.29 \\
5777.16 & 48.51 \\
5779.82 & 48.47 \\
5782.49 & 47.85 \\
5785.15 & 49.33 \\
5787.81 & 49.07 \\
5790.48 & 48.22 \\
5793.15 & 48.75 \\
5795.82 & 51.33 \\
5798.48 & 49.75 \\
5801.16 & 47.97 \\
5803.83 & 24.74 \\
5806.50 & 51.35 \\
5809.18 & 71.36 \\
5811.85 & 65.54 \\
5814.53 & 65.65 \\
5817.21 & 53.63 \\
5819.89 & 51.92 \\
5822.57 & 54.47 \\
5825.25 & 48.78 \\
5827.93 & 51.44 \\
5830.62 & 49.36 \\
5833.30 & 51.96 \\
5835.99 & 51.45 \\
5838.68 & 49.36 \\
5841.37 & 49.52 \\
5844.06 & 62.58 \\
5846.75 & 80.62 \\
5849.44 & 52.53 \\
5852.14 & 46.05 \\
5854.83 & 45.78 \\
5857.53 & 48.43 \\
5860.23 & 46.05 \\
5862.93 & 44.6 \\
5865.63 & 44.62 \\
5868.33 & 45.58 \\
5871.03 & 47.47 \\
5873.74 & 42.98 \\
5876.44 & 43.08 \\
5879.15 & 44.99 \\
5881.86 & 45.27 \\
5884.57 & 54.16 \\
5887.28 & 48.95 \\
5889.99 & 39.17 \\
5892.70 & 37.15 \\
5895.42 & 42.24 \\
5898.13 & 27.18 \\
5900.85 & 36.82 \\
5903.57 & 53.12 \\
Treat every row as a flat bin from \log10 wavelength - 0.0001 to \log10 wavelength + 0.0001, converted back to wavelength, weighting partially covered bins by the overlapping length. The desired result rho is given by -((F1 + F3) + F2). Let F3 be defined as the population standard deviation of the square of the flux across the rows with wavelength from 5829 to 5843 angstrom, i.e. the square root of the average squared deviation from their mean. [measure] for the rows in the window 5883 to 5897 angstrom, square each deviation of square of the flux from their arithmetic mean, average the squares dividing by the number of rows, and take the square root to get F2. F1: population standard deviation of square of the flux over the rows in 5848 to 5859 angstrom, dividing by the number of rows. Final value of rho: -960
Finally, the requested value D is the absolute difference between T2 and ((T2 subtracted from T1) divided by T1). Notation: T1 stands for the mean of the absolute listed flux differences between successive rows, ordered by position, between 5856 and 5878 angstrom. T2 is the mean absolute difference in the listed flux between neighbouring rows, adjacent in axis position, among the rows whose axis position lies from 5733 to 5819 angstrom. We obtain 5.5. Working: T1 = 2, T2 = 4.0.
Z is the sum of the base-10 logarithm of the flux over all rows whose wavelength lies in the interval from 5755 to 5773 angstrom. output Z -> 11.9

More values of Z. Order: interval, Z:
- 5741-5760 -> 11.9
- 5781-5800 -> 11.8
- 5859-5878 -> 11.6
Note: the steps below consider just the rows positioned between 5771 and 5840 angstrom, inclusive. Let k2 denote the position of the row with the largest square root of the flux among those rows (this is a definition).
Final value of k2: 5809.18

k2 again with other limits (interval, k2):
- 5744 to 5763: 5753.27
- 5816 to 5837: 5822.57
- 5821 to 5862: 5846.75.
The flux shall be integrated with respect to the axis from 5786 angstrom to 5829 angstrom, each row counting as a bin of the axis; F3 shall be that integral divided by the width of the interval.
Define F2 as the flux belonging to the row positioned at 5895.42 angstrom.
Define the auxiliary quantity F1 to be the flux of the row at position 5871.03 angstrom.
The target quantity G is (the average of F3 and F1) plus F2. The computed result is 92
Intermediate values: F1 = 47.47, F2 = 42.24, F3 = 52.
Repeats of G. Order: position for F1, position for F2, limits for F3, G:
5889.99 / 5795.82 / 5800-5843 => 97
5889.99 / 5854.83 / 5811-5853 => 93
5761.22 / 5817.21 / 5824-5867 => 103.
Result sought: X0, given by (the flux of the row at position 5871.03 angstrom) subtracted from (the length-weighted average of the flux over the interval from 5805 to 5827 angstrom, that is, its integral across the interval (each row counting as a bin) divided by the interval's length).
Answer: 10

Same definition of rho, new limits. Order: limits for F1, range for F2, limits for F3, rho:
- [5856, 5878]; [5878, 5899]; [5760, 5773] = -1017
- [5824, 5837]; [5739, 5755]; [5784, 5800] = -369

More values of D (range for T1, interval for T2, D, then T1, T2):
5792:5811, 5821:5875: 4.4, 13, 5.0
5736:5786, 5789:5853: 12.4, 1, 7.8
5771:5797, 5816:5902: 10.7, 1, 5.1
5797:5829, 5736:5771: 0.7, 9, 1.6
